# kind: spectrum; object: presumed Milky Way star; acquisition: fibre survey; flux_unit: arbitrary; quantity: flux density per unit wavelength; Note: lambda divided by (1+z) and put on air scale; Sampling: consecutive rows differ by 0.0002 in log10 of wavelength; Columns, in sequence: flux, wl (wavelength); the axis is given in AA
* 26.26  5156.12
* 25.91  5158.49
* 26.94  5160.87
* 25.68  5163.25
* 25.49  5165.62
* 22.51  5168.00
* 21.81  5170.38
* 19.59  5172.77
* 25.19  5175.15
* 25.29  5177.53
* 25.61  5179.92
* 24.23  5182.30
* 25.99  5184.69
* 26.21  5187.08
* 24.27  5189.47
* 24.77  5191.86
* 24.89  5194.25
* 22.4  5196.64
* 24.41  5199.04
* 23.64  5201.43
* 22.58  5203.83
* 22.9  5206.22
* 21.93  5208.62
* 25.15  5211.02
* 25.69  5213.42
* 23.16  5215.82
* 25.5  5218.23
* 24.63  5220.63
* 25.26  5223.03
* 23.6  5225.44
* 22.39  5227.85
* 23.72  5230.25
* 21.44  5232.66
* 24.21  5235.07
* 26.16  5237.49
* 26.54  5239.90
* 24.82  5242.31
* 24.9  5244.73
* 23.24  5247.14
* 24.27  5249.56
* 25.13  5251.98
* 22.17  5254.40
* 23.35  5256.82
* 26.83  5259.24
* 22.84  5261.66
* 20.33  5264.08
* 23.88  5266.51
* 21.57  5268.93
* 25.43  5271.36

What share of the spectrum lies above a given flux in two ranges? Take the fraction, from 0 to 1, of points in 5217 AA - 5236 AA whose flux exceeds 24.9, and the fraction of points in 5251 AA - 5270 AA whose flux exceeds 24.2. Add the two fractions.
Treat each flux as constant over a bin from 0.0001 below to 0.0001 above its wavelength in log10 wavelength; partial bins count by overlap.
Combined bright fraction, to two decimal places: 0.50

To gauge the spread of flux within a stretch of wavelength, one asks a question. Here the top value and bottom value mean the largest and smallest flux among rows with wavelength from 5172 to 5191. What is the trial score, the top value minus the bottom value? 6.6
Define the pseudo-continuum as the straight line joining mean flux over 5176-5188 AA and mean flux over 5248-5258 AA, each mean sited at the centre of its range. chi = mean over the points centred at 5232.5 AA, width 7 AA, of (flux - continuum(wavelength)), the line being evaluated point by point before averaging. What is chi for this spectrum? -1.1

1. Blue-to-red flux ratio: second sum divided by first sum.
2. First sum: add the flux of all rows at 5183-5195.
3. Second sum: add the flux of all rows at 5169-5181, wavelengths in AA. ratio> 0.93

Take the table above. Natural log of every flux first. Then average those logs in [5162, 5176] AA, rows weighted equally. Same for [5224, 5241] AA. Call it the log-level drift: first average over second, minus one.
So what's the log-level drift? -0.009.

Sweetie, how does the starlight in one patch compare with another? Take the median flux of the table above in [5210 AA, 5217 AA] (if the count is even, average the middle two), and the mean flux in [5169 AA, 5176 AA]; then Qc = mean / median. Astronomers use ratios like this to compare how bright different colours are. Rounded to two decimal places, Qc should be 0.88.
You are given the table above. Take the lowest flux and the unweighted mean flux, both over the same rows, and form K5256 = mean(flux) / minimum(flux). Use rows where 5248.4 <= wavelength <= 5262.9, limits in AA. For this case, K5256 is 1.09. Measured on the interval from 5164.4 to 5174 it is 1.14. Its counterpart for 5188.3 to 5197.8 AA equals 1.08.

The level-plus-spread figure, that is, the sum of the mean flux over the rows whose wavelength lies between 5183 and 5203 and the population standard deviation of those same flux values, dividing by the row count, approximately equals 25.7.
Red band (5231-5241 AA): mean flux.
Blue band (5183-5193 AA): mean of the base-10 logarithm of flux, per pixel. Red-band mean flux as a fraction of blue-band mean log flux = 17.5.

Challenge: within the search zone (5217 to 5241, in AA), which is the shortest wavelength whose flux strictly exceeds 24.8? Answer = 5218.23 AA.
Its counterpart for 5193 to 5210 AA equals 5194.25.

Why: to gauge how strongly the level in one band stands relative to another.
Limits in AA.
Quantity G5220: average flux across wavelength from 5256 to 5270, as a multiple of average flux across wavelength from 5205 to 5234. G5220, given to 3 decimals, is 0.973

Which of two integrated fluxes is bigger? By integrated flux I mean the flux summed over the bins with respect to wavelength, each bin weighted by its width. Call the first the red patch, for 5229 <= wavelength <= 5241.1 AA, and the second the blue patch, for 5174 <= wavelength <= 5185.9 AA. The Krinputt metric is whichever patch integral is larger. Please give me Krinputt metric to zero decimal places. 301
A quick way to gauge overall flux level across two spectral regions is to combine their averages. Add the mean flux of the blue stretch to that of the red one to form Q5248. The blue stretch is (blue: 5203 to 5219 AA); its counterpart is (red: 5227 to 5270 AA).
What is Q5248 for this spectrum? 47.6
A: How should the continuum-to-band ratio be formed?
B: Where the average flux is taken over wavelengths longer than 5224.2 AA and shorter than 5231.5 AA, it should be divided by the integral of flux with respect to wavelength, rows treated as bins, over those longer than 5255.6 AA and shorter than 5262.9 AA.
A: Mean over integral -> 0.131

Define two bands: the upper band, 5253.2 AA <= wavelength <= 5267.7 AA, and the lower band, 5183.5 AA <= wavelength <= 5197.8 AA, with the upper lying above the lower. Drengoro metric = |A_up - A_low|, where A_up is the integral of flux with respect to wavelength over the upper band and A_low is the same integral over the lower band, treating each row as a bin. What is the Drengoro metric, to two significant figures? 17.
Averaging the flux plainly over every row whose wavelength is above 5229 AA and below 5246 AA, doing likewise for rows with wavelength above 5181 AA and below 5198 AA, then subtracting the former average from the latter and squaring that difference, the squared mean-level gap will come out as 0.02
